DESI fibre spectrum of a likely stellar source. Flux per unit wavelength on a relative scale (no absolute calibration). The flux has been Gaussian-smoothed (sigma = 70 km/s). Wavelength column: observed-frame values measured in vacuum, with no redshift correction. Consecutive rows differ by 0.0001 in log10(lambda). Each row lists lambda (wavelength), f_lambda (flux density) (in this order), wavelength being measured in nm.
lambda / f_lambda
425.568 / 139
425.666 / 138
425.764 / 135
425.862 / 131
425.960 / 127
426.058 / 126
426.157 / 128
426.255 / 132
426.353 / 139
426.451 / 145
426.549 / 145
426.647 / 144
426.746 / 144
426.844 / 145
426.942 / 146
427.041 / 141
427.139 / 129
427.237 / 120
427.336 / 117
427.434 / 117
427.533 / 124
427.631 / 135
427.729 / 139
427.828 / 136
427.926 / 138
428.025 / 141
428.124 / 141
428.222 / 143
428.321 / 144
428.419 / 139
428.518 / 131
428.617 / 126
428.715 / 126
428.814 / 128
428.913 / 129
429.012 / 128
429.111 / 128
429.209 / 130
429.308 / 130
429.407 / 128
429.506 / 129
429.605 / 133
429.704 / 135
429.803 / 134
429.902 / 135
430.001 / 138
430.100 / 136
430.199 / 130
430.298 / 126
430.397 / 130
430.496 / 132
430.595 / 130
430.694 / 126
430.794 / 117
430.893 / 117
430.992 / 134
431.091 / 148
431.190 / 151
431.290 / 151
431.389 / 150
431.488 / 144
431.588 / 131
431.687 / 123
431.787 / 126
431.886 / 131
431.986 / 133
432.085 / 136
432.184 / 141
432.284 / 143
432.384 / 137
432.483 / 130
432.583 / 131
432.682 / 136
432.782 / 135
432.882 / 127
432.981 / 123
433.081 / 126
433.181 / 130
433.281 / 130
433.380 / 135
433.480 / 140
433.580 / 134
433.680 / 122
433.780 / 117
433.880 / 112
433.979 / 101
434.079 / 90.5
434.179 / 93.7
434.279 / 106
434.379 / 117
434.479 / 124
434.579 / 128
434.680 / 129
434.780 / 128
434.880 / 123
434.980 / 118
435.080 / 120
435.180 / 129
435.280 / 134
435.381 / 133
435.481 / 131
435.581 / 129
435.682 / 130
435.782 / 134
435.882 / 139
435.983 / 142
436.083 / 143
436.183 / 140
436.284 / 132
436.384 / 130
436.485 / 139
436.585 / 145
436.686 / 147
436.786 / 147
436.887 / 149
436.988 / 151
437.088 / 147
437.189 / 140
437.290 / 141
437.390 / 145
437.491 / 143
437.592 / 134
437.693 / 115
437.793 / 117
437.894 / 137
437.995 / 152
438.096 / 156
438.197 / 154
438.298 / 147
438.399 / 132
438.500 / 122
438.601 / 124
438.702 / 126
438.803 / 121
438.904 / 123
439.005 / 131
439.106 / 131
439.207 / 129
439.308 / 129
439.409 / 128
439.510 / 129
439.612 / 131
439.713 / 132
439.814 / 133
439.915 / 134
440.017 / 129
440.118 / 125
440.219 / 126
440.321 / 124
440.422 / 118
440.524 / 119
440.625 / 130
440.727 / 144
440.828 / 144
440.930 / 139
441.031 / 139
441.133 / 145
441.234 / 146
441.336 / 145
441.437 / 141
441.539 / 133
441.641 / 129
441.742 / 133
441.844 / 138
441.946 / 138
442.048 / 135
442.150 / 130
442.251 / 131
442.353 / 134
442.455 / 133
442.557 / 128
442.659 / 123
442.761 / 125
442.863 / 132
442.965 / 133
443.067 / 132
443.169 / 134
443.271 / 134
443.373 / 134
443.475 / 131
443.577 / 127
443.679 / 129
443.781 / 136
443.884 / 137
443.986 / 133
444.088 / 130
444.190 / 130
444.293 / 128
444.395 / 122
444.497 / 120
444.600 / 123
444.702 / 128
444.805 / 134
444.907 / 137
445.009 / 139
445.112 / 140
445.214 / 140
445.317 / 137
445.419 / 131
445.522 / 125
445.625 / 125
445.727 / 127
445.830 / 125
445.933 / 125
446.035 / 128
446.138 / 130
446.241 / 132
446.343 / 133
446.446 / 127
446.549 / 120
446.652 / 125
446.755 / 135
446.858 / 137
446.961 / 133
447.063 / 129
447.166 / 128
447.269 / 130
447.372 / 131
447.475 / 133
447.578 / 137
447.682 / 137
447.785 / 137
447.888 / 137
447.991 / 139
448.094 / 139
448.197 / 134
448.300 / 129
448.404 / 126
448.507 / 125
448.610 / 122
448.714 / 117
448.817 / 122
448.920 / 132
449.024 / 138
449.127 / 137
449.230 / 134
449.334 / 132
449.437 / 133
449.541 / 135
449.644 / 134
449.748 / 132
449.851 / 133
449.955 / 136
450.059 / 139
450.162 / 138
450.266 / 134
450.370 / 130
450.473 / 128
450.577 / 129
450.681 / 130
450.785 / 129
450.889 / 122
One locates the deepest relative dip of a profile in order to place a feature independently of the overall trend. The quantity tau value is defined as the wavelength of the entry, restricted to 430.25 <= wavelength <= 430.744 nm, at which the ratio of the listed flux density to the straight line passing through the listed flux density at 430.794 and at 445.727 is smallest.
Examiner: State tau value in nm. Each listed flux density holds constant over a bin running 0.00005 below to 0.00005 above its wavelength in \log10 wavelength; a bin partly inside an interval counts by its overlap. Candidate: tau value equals 430.694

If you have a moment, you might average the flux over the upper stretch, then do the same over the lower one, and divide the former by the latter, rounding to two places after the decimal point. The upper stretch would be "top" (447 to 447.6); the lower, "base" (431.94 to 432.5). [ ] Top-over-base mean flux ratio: 0.96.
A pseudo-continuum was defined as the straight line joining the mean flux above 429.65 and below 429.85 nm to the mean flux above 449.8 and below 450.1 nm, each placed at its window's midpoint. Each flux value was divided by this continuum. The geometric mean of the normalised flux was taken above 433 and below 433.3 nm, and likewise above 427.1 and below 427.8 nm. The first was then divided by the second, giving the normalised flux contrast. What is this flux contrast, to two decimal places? 1.02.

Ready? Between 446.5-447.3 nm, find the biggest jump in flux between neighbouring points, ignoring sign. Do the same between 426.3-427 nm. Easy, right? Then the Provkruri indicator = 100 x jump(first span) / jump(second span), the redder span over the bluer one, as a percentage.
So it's 167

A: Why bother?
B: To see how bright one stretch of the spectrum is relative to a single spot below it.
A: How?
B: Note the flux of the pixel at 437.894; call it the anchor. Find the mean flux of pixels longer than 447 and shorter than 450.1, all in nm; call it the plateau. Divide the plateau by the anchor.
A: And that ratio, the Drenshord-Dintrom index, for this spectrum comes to 0.97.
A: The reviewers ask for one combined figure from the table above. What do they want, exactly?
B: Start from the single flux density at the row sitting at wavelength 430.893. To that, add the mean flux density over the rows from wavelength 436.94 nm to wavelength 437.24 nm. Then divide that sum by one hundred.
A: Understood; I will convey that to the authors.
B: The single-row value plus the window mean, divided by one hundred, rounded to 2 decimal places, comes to 2.63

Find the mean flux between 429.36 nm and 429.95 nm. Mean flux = 132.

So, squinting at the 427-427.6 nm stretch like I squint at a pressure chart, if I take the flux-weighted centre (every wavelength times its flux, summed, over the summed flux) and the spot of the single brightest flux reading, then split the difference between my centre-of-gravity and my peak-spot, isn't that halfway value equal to 427.16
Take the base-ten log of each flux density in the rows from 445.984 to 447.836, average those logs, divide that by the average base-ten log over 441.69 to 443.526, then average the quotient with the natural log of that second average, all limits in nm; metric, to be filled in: 0.875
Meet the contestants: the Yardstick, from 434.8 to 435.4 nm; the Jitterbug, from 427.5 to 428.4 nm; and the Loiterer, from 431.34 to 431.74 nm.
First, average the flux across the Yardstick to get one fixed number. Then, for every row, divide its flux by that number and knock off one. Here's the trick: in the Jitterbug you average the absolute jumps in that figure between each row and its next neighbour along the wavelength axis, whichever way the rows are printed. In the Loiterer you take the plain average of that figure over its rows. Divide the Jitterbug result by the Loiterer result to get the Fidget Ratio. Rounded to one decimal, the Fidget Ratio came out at 0.3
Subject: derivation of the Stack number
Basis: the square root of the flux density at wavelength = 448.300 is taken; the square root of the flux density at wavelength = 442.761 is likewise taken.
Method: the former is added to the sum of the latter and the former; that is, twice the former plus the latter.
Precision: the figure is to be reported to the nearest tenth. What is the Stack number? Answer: 33.9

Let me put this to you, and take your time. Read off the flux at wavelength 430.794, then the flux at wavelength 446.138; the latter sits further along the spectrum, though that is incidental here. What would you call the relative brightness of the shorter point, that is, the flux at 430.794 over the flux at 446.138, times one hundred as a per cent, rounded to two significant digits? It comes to 90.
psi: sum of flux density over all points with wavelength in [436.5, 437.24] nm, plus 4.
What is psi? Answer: 1030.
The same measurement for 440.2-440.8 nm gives 765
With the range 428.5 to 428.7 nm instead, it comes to 261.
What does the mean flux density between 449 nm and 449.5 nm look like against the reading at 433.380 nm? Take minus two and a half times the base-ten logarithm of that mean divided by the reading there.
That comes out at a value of 0.00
